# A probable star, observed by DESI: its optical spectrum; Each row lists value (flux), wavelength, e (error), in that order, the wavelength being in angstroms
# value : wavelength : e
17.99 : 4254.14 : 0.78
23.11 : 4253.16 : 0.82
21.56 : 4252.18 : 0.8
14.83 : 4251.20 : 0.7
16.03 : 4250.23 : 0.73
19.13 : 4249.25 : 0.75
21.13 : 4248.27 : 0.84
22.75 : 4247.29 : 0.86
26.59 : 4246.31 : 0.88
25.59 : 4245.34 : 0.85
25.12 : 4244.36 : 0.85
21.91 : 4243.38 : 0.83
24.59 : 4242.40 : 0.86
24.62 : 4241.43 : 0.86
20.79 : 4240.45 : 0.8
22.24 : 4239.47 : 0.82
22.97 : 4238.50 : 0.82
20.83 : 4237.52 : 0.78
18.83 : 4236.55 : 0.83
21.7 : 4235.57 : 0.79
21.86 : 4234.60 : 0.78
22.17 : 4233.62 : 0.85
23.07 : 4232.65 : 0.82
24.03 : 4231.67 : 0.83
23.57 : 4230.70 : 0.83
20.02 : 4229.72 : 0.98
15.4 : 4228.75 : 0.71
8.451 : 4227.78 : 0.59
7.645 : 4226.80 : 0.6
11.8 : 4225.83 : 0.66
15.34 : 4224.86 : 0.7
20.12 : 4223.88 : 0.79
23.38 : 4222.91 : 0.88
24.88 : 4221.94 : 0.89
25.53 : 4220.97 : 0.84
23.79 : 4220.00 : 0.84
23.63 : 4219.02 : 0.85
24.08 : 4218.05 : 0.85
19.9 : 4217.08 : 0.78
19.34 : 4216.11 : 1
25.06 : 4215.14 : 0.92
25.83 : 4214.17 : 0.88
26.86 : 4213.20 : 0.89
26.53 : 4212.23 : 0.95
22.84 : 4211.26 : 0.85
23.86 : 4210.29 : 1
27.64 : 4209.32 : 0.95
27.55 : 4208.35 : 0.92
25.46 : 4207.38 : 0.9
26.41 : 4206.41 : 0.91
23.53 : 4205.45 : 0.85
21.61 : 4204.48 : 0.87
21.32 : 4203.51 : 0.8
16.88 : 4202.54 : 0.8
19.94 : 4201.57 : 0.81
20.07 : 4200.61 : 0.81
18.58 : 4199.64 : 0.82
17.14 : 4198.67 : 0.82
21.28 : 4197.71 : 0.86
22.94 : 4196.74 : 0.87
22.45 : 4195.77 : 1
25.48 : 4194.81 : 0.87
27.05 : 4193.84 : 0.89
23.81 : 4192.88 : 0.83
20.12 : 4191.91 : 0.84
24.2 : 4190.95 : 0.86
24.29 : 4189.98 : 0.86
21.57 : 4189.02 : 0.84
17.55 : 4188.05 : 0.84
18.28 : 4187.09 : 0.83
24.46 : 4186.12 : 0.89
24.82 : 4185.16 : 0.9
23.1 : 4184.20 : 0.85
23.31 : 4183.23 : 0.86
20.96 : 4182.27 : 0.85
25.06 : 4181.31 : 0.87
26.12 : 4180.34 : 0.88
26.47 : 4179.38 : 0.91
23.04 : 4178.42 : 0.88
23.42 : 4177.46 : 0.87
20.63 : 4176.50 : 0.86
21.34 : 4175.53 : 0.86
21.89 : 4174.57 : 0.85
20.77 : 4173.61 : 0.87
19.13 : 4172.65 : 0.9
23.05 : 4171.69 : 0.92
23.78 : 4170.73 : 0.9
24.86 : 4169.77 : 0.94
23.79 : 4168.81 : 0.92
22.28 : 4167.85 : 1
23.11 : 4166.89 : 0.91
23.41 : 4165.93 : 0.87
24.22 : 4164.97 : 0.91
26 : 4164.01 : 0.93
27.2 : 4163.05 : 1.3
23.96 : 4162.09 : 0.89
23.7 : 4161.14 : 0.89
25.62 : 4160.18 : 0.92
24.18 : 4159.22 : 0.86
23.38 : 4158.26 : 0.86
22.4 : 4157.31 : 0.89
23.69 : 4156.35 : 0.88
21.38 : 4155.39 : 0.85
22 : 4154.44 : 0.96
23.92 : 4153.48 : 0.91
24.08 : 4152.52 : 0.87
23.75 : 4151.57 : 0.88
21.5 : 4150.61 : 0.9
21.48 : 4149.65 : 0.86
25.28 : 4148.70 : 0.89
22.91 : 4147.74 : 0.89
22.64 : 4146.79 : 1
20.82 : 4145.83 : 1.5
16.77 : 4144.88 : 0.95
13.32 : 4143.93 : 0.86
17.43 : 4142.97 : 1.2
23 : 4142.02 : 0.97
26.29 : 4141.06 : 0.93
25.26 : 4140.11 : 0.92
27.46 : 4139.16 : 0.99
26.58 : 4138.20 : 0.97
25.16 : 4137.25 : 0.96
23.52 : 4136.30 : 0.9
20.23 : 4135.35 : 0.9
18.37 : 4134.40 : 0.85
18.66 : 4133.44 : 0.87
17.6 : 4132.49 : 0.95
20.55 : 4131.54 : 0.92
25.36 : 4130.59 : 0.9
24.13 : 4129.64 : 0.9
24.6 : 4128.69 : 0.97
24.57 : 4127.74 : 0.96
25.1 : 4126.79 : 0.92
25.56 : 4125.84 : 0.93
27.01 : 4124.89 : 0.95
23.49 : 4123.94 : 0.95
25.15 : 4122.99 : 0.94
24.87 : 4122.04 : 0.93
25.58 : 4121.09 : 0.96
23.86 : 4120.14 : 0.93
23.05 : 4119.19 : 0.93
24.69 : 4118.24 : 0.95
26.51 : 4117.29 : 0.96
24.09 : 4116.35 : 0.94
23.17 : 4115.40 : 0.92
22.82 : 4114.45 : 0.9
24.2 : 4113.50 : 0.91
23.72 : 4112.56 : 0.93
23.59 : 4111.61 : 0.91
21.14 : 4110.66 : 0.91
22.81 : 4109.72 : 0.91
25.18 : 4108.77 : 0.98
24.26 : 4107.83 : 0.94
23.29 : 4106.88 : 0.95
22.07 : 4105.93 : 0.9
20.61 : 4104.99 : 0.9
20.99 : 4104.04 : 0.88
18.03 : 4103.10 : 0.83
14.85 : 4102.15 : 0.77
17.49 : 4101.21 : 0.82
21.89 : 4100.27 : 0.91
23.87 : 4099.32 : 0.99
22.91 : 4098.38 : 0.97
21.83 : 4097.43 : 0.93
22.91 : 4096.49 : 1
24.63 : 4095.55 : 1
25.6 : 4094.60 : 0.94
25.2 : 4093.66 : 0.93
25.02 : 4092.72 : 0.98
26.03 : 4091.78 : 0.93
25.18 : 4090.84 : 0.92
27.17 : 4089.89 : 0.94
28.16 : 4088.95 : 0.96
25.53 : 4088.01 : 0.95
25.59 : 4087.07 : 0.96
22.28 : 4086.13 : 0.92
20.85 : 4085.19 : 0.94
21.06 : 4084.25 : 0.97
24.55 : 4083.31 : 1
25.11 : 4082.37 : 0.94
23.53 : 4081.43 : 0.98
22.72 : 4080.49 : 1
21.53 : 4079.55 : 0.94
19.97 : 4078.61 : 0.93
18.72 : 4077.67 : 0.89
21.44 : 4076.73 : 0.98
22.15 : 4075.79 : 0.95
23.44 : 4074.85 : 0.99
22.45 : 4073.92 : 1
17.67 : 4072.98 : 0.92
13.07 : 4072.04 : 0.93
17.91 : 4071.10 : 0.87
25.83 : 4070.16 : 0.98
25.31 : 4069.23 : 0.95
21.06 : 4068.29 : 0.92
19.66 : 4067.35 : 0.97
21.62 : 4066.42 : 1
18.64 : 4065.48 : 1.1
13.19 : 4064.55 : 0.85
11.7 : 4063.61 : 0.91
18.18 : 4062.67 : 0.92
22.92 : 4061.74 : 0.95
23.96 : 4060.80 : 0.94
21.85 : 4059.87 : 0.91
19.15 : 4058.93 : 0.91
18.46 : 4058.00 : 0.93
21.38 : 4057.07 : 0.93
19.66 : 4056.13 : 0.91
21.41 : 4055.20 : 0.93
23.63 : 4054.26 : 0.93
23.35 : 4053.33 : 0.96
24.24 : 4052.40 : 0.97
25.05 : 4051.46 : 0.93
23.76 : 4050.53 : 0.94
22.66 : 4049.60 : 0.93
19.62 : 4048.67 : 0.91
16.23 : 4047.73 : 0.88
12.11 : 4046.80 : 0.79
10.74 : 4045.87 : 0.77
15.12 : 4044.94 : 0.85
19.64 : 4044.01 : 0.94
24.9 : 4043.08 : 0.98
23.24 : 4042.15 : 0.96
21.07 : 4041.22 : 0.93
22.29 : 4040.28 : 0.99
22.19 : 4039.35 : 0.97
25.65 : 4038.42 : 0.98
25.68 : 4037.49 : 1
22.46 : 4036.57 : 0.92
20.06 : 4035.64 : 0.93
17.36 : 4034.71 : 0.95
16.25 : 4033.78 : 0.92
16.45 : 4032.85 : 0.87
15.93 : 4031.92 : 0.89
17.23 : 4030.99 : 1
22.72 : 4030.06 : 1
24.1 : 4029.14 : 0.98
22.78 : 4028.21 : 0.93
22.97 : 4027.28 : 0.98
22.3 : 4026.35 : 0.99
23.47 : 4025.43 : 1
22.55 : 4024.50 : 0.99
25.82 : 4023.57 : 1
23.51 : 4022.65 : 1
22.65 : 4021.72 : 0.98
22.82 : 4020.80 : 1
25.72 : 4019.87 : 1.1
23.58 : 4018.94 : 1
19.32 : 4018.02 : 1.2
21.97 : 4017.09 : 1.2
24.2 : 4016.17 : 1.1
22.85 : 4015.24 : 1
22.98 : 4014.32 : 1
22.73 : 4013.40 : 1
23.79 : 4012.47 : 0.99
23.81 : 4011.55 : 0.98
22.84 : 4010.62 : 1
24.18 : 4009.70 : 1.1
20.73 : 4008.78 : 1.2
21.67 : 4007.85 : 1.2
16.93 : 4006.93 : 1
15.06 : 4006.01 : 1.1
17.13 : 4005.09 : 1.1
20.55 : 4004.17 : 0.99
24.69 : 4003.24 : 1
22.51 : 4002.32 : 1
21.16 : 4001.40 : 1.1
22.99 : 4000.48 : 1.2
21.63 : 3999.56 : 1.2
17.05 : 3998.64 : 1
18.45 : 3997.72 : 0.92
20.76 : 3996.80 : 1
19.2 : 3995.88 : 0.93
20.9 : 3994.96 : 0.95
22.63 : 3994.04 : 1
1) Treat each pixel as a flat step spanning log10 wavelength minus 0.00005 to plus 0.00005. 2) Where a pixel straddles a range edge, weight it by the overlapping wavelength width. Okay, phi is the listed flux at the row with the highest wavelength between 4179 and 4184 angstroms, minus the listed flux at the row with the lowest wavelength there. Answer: -3.2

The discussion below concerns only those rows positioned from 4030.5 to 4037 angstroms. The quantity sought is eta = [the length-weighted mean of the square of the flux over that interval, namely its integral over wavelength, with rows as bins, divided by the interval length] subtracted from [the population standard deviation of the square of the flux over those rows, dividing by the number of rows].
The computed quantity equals -241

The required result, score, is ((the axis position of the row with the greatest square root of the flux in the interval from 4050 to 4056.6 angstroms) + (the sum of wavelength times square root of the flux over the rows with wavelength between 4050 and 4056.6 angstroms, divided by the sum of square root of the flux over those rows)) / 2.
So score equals 4052.4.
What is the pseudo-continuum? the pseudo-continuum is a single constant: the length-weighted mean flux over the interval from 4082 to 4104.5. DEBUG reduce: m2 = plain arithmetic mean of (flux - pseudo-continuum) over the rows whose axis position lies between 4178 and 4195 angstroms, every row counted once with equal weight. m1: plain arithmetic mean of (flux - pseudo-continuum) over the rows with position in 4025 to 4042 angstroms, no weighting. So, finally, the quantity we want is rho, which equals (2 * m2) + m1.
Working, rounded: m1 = -2.0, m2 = 0.1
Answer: -2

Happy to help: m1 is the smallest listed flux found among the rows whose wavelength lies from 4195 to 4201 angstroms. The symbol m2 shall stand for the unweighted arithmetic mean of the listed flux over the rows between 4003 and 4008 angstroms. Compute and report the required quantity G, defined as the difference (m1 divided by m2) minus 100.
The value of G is -99.1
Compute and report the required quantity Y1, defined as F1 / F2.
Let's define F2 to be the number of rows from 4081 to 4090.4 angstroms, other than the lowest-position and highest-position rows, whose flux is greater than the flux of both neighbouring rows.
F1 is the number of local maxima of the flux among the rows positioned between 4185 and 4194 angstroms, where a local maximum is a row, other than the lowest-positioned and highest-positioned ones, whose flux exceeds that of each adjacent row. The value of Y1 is 0.3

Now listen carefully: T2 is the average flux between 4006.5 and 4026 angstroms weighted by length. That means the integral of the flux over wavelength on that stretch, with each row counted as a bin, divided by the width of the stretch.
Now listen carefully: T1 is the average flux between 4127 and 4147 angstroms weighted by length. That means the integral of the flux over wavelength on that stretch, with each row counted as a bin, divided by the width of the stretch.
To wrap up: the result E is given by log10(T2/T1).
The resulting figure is 0.014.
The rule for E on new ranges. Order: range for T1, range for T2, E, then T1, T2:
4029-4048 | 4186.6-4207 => 0.044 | 19.6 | 21.7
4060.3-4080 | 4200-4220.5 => 0.068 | 20.0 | 23.4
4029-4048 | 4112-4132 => 0.096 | 19.6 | 24.4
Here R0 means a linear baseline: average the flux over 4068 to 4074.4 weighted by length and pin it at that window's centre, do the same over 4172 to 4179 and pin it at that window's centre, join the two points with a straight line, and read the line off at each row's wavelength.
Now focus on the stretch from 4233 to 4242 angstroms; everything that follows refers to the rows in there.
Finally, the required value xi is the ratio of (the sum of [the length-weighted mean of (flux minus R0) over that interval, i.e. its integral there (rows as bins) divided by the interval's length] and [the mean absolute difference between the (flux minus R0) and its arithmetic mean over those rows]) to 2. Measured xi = 0.3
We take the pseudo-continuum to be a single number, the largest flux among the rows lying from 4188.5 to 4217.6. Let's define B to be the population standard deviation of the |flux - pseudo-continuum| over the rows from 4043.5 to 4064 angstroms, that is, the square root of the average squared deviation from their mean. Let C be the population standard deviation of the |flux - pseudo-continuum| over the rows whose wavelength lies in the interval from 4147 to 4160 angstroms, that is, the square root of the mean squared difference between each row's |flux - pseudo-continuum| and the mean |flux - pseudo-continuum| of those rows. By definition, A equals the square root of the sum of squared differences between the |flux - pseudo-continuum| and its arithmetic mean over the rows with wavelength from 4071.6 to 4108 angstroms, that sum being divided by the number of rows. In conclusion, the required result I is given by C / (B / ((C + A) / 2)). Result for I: 0.6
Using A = 3.11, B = 4.2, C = 1.2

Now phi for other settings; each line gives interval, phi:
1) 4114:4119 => 1.9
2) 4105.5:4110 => 0.7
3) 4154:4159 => 1.4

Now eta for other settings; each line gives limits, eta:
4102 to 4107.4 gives -312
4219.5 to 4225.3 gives -362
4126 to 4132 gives -512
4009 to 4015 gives -516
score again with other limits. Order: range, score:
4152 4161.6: 4158.5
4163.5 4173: 4166.1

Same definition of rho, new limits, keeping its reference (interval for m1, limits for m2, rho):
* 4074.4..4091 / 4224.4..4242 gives -8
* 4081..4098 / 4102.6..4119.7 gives 1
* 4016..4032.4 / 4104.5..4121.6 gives 0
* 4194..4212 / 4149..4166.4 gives 0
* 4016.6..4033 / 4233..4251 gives -3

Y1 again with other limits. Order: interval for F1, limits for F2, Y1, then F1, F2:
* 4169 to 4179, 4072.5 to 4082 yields 2.0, 2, 1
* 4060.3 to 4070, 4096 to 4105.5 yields 0.5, 1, 2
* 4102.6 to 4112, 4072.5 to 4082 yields 2.0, 2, 1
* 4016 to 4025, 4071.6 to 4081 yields 2.0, 2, 1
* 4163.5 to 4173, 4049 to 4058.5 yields 0.3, 1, 3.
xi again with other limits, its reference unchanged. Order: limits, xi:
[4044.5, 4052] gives 1.3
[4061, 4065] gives 0.3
